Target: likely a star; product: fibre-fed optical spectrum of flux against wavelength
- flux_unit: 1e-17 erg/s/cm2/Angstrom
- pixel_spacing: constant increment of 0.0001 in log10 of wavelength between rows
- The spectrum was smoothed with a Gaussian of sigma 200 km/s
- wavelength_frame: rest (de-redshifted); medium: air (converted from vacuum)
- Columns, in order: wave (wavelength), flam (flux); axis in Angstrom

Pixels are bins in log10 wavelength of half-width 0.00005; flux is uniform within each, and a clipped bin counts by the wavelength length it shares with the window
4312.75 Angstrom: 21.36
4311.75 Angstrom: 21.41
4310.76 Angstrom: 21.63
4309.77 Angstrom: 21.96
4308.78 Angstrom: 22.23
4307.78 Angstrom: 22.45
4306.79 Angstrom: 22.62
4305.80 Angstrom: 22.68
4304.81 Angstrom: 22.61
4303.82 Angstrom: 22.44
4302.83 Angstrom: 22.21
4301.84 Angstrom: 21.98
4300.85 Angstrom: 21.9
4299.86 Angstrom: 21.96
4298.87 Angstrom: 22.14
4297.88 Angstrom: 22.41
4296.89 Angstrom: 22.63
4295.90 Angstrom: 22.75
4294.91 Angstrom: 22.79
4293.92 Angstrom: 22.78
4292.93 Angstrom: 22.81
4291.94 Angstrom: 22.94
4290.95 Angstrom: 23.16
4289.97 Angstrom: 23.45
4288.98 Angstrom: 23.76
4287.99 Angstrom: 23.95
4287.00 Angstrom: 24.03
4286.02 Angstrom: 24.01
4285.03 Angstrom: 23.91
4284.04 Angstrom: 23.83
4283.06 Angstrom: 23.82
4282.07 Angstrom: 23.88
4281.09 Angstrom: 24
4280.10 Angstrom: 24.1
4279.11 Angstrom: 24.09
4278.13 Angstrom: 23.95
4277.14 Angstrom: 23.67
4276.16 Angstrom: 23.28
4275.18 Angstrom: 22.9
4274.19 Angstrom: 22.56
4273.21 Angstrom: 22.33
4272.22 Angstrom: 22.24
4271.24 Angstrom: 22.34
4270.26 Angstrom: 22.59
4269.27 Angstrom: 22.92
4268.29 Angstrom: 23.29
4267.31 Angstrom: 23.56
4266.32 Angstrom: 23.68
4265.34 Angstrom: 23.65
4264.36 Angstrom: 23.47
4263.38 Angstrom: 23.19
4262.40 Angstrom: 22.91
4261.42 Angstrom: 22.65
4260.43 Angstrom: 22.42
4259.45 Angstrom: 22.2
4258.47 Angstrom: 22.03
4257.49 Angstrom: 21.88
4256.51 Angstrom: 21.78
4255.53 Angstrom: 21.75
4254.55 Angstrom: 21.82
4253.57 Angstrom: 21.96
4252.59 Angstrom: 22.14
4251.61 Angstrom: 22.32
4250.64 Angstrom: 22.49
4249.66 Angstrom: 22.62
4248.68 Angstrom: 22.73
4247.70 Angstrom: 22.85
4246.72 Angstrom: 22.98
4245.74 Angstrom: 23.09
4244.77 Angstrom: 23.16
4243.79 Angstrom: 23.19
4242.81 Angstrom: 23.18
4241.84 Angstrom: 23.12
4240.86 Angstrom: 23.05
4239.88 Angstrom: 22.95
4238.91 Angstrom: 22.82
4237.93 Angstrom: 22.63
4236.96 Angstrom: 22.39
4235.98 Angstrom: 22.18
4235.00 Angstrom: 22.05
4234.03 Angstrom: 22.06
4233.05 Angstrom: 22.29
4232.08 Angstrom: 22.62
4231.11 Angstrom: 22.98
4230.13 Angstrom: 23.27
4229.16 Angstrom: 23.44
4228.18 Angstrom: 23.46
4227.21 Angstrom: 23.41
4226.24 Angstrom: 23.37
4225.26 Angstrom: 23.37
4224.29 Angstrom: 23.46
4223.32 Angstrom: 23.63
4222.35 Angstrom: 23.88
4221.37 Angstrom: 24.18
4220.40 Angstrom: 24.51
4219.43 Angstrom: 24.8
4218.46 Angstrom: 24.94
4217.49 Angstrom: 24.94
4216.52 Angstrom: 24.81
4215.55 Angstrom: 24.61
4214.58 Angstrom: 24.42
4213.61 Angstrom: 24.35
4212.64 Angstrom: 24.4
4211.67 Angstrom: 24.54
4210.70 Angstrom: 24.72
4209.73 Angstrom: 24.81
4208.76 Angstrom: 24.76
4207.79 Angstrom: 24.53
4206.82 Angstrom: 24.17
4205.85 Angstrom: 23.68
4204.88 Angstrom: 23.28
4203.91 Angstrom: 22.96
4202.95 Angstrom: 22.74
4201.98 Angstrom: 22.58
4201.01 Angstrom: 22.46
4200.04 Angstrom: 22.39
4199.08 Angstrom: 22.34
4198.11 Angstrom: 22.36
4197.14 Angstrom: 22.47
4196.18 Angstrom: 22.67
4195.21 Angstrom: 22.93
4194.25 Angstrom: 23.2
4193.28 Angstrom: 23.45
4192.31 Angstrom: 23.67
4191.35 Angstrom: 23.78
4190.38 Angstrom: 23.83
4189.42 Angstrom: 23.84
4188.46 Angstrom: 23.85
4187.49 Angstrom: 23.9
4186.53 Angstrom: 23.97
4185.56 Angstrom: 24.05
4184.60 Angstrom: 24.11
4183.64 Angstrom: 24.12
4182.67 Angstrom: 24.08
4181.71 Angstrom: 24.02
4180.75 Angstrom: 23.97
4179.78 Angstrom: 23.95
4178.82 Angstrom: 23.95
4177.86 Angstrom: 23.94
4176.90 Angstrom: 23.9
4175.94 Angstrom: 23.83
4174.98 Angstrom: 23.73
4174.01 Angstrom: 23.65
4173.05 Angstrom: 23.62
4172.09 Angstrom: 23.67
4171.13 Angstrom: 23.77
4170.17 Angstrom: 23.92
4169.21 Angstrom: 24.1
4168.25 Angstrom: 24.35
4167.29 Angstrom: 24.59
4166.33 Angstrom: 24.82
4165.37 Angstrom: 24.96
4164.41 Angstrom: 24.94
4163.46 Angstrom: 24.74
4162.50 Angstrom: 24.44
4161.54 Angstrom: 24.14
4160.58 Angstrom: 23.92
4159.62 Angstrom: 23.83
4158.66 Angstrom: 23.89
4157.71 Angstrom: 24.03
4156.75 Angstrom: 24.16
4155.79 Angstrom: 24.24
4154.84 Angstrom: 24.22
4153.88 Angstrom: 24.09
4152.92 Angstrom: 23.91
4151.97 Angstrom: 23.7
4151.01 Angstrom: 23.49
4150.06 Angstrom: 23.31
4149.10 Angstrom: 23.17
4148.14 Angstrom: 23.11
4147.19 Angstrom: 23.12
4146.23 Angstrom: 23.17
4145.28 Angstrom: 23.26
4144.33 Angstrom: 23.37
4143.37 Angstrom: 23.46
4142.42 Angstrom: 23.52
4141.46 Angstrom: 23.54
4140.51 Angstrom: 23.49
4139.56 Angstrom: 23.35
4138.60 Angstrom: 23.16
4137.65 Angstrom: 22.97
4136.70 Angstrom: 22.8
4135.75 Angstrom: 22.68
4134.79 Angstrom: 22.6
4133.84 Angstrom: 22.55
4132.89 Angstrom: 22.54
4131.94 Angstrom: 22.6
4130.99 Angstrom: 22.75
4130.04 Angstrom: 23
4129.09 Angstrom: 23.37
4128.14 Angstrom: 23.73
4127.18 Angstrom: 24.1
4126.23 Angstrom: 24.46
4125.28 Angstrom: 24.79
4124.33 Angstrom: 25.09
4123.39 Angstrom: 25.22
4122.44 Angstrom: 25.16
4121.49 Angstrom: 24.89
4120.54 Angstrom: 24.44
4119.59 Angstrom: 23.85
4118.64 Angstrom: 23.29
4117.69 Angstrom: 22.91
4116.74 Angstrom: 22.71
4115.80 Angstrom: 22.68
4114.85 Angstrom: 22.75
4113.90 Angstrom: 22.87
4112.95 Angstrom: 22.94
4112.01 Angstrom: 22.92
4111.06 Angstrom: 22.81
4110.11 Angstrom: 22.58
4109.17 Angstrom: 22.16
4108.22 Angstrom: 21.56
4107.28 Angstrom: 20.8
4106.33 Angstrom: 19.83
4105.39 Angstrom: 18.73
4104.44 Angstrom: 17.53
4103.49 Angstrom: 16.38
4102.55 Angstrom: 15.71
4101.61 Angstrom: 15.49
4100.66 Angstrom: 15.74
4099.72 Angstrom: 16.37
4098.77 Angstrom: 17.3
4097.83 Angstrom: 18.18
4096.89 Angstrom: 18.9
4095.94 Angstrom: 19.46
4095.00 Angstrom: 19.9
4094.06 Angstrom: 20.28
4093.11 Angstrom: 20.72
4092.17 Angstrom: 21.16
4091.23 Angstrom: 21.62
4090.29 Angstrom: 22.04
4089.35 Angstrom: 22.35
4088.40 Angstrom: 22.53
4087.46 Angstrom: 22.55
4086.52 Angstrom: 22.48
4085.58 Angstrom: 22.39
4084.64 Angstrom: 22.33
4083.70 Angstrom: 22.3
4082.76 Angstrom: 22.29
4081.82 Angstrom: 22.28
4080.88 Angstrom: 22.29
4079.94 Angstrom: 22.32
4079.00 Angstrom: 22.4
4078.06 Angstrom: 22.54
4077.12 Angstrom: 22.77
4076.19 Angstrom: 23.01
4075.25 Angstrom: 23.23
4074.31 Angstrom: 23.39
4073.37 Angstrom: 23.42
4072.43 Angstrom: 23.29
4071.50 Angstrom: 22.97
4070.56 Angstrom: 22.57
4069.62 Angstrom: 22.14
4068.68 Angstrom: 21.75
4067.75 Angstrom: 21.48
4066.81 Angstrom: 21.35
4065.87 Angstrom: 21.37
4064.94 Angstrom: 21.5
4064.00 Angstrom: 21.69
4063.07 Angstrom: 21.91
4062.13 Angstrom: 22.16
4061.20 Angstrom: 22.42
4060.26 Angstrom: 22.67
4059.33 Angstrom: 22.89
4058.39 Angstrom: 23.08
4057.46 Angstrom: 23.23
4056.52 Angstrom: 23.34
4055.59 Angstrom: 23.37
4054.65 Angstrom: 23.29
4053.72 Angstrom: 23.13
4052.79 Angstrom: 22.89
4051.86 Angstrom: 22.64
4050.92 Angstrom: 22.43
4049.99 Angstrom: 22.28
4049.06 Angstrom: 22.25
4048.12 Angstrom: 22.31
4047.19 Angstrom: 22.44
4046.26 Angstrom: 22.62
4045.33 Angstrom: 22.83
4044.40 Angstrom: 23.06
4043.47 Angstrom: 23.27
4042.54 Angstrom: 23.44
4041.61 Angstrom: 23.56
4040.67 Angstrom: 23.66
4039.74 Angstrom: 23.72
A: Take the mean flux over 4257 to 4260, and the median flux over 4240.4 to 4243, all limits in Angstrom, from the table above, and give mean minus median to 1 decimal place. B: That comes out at -1.1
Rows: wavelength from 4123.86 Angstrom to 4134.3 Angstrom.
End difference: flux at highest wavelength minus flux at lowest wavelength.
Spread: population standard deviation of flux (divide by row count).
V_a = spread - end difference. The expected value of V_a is 3.44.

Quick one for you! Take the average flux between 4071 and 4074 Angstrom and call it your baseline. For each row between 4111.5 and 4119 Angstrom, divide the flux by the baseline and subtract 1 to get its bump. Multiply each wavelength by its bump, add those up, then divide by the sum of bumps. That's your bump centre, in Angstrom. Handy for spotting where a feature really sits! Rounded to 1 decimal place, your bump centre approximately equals 4115.0 Angstrom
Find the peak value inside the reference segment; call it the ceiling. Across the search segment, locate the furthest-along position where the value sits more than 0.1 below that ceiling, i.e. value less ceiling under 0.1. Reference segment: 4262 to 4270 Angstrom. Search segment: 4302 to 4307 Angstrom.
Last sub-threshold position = 4306.79 Angstrom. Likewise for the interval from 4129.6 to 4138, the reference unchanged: 4137.65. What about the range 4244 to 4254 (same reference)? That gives 4253.57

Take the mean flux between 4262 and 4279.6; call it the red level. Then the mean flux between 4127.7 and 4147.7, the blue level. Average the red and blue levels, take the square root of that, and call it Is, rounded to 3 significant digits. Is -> 4.81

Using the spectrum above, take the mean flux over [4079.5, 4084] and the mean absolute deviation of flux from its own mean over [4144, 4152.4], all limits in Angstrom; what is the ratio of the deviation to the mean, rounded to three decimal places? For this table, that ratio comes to 0.007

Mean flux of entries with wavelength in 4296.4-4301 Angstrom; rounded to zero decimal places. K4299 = 22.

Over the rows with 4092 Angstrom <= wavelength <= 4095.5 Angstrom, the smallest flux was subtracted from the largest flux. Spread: 1.3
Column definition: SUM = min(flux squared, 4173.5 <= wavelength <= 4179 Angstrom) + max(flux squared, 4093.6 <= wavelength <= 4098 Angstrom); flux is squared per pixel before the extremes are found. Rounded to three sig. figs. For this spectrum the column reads 971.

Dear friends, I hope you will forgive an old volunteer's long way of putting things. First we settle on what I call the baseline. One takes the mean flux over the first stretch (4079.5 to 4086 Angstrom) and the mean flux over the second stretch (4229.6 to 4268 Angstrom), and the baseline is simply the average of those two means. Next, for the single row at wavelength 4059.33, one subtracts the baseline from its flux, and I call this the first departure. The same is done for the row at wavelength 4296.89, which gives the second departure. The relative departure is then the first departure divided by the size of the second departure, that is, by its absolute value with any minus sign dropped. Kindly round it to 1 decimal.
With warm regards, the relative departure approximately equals 2.9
